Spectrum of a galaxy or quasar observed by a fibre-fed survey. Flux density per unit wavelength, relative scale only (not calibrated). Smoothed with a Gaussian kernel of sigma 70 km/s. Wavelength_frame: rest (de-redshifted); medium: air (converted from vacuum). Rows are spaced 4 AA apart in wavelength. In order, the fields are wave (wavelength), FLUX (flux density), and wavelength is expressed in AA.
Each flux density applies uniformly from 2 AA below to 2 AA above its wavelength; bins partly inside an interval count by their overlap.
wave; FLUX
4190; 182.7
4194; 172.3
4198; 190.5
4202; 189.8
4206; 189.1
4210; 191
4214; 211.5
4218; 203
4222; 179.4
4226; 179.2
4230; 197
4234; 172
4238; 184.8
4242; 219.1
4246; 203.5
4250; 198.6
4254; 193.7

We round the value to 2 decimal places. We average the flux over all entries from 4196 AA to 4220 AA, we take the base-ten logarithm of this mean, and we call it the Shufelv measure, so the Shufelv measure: 2.29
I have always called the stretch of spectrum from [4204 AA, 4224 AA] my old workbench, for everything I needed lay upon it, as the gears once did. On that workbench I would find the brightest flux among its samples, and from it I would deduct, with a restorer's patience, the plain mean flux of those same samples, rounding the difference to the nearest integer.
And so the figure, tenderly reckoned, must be 17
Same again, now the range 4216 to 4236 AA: 17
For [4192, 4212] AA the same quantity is 4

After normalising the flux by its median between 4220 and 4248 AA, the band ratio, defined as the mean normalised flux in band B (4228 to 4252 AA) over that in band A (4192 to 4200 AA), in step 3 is 1.08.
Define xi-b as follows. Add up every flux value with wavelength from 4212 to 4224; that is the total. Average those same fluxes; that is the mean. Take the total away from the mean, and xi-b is -396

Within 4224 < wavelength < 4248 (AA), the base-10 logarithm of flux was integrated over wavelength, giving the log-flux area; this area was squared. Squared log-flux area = 3003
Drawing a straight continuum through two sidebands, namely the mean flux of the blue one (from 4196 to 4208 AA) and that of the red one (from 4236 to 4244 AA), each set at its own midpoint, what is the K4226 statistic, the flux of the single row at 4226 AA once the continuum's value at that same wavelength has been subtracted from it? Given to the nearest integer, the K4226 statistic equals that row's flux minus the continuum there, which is -18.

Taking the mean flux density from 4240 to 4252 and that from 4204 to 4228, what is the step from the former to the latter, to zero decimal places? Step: -15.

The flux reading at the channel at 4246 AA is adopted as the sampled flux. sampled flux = 203.5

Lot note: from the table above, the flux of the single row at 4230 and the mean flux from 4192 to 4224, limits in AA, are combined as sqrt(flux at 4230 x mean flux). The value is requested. 194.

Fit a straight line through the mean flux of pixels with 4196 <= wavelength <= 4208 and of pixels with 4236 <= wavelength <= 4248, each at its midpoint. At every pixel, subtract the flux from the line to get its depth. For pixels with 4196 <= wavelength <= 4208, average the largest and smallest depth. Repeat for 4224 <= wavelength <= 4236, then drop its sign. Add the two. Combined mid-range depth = 15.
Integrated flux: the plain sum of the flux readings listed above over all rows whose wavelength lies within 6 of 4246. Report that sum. 621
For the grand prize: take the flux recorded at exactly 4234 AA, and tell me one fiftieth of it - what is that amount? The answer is 3.4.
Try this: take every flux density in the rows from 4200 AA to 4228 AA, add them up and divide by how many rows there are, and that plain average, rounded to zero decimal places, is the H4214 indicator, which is 192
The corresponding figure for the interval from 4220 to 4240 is 182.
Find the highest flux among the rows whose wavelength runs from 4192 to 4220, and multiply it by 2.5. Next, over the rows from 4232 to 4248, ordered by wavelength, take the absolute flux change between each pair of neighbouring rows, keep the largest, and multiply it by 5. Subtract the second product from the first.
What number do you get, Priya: 357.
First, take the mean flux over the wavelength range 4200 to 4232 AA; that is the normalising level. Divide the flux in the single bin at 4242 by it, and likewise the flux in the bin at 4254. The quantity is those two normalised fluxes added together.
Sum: 2.14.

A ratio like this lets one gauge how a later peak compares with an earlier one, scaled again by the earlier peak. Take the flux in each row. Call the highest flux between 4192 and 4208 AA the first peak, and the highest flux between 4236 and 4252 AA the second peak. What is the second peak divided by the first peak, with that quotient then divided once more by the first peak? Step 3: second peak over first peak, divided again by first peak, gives 0.0060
